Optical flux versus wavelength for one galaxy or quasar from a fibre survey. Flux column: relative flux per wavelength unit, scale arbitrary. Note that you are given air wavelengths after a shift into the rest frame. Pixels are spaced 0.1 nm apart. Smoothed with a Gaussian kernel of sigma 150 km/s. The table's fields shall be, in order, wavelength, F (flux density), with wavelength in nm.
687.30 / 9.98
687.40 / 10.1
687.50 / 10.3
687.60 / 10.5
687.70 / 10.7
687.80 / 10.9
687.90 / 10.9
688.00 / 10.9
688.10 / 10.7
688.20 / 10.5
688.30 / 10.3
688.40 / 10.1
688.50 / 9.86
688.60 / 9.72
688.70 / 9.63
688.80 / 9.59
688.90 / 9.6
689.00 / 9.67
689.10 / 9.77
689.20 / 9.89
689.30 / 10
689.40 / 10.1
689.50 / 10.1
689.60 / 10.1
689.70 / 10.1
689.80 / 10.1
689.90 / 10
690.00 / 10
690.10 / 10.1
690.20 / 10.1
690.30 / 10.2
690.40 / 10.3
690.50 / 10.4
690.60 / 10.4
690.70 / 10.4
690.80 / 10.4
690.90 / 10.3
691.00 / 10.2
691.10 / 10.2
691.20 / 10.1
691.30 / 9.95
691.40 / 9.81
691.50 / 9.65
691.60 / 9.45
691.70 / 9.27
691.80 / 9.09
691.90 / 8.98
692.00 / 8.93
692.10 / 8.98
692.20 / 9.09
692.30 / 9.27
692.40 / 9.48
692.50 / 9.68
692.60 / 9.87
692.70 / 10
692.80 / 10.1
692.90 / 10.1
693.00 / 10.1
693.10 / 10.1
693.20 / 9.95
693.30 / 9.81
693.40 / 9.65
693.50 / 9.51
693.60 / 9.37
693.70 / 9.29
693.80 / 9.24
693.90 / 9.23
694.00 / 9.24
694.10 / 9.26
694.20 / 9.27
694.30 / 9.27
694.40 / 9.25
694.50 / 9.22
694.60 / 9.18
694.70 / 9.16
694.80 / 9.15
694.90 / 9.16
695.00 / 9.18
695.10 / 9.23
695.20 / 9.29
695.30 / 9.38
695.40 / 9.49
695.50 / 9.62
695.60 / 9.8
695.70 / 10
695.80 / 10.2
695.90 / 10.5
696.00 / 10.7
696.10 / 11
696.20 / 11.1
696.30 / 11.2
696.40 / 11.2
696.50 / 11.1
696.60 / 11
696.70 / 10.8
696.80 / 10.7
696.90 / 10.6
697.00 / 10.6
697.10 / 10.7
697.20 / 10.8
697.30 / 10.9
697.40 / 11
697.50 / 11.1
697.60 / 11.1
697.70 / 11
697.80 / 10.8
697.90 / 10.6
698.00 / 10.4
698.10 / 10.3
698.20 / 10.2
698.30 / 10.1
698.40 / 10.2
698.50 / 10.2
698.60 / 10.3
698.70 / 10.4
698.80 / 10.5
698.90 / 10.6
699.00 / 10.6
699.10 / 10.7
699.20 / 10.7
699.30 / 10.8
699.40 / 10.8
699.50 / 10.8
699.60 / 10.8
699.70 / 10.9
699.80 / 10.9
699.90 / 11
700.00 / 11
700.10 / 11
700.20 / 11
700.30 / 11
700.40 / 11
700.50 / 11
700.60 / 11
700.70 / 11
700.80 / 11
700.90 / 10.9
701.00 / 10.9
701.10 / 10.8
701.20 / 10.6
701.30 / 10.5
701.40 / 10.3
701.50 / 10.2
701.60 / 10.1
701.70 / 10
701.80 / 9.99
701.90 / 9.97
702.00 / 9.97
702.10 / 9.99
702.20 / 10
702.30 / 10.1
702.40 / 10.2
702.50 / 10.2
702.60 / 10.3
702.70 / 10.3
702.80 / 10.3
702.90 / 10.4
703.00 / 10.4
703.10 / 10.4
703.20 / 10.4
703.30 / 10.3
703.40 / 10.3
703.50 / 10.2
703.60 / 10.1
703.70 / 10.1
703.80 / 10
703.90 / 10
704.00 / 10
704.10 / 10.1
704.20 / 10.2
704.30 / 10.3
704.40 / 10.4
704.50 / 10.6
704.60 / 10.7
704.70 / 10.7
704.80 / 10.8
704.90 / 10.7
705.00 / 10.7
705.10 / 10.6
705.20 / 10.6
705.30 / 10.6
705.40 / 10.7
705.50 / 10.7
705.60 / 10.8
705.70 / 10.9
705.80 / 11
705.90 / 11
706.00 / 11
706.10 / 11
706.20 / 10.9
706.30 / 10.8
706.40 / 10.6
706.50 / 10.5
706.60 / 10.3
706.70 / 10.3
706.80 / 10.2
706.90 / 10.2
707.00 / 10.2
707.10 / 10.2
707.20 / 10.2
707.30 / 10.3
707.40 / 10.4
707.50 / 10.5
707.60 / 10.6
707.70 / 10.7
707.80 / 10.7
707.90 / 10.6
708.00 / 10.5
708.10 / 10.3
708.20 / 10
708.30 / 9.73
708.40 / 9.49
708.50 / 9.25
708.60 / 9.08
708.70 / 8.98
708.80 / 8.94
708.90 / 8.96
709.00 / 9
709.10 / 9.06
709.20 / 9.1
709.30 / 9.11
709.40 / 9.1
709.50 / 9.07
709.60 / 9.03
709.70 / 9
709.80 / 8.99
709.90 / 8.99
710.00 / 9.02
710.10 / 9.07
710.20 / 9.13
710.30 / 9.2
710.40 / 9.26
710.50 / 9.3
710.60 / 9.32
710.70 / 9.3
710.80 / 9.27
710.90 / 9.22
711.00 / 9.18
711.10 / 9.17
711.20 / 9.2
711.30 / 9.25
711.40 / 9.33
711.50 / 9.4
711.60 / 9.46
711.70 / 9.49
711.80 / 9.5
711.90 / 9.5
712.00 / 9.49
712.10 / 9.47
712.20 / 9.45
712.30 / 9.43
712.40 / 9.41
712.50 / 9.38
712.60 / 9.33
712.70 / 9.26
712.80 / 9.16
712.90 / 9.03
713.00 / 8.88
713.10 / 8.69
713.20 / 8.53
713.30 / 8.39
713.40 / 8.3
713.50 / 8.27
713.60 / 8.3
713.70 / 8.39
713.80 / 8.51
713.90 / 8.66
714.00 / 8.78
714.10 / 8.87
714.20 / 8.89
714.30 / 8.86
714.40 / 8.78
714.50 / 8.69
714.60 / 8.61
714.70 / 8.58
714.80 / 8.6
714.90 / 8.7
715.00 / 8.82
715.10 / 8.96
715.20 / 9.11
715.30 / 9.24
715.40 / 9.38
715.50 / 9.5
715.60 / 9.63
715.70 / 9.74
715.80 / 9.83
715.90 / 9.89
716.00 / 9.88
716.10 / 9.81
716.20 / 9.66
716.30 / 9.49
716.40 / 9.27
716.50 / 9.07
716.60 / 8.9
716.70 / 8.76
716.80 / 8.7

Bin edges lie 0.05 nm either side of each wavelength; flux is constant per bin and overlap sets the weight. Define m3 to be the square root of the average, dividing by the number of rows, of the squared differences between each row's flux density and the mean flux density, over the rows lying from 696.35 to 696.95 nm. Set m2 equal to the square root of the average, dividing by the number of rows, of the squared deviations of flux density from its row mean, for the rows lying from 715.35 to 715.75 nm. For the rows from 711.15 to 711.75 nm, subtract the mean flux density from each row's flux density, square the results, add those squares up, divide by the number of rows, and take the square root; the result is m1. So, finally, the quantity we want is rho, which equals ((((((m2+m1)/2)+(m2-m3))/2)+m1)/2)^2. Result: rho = 0.0039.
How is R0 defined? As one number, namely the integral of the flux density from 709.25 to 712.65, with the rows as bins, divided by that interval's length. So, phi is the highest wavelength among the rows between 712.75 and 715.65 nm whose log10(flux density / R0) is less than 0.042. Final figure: 715.60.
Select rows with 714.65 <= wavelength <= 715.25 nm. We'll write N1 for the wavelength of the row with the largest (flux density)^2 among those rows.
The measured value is 715.20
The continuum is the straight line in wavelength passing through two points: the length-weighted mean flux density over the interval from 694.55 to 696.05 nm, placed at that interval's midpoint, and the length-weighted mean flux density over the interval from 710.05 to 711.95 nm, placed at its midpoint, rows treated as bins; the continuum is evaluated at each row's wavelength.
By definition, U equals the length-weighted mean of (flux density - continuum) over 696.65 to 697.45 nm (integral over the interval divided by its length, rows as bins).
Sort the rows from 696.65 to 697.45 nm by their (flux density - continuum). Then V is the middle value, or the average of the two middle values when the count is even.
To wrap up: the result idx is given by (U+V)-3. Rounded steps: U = 1.2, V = 1.2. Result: -0.6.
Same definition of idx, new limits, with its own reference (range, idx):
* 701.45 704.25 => -1.6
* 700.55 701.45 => -0.3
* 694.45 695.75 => -3.6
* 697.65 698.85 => -1.3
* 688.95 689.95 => -2.4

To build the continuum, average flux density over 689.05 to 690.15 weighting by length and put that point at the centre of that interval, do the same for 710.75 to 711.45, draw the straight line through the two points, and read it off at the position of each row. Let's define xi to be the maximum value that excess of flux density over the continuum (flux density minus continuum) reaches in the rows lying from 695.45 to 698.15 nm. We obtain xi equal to 1.43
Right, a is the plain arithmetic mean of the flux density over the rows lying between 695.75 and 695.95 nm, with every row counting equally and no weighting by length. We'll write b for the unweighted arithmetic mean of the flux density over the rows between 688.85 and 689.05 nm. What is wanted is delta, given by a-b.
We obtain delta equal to 0.7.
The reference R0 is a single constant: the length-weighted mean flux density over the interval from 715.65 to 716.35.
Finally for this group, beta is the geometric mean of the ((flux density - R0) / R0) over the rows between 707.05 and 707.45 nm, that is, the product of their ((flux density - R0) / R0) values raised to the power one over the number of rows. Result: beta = 0.052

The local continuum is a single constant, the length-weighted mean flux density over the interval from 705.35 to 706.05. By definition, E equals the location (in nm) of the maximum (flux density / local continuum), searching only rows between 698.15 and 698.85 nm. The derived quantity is 698.80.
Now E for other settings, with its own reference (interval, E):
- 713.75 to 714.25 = 714.20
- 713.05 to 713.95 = 713.10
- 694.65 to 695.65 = 695.60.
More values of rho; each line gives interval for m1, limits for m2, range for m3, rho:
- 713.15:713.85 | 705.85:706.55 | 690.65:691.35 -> 0.0088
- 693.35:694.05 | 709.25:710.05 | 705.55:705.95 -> 0.0081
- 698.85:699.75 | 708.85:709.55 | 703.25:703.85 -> 0.0027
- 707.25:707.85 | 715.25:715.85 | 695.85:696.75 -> 0.0127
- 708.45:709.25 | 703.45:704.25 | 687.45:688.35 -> 0.0009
